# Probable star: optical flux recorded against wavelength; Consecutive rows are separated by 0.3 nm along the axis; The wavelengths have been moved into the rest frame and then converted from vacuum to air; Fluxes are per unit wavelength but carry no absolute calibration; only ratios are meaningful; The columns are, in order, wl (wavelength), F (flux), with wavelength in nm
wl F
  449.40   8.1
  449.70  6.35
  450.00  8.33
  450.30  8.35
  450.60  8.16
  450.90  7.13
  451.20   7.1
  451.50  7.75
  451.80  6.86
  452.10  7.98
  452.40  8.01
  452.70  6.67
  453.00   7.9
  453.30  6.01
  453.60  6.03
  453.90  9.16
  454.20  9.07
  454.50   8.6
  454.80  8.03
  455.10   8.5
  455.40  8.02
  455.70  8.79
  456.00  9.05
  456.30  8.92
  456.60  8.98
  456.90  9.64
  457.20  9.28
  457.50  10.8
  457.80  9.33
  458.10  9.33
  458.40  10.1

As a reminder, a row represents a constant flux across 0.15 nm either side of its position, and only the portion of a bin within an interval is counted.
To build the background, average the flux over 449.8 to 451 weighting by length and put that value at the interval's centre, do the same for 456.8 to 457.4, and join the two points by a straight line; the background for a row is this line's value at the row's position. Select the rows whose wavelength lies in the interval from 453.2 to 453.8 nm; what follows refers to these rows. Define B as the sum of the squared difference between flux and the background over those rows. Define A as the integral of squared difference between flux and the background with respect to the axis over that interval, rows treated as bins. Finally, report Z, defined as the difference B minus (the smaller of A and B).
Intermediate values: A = 3.93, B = 14.2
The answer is 10.3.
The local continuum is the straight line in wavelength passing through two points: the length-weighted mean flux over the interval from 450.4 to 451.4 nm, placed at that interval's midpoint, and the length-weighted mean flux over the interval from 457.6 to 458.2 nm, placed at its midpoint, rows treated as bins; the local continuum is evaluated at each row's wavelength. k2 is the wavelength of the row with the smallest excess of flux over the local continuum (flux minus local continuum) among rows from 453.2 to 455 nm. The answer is 453.60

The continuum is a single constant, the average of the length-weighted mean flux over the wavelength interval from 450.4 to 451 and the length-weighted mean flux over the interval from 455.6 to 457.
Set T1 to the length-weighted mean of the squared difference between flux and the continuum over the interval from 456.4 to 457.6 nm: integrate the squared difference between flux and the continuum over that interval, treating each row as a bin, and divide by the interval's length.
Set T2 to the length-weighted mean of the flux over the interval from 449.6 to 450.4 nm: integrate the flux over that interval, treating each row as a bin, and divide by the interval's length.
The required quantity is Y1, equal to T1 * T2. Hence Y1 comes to 14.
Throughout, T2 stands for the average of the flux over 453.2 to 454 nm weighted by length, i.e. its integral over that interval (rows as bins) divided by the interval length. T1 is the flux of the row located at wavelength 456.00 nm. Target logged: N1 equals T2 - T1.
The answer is -2.0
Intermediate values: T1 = 9.05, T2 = 7.0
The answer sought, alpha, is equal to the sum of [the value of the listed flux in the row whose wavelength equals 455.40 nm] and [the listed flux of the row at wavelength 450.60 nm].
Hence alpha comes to 16.2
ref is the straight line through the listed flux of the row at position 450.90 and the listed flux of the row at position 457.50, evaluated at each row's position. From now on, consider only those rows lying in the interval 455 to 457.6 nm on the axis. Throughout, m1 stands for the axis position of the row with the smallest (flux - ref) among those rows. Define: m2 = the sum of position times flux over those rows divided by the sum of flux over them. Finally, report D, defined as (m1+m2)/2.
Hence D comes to 455.88 nm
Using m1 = 455.40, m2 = 456.35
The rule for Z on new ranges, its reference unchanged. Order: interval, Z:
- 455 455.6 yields 1.1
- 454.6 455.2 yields 0.9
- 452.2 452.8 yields 2.7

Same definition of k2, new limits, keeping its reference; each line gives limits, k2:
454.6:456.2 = 455.40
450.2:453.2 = 452.70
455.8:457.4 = 456.60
